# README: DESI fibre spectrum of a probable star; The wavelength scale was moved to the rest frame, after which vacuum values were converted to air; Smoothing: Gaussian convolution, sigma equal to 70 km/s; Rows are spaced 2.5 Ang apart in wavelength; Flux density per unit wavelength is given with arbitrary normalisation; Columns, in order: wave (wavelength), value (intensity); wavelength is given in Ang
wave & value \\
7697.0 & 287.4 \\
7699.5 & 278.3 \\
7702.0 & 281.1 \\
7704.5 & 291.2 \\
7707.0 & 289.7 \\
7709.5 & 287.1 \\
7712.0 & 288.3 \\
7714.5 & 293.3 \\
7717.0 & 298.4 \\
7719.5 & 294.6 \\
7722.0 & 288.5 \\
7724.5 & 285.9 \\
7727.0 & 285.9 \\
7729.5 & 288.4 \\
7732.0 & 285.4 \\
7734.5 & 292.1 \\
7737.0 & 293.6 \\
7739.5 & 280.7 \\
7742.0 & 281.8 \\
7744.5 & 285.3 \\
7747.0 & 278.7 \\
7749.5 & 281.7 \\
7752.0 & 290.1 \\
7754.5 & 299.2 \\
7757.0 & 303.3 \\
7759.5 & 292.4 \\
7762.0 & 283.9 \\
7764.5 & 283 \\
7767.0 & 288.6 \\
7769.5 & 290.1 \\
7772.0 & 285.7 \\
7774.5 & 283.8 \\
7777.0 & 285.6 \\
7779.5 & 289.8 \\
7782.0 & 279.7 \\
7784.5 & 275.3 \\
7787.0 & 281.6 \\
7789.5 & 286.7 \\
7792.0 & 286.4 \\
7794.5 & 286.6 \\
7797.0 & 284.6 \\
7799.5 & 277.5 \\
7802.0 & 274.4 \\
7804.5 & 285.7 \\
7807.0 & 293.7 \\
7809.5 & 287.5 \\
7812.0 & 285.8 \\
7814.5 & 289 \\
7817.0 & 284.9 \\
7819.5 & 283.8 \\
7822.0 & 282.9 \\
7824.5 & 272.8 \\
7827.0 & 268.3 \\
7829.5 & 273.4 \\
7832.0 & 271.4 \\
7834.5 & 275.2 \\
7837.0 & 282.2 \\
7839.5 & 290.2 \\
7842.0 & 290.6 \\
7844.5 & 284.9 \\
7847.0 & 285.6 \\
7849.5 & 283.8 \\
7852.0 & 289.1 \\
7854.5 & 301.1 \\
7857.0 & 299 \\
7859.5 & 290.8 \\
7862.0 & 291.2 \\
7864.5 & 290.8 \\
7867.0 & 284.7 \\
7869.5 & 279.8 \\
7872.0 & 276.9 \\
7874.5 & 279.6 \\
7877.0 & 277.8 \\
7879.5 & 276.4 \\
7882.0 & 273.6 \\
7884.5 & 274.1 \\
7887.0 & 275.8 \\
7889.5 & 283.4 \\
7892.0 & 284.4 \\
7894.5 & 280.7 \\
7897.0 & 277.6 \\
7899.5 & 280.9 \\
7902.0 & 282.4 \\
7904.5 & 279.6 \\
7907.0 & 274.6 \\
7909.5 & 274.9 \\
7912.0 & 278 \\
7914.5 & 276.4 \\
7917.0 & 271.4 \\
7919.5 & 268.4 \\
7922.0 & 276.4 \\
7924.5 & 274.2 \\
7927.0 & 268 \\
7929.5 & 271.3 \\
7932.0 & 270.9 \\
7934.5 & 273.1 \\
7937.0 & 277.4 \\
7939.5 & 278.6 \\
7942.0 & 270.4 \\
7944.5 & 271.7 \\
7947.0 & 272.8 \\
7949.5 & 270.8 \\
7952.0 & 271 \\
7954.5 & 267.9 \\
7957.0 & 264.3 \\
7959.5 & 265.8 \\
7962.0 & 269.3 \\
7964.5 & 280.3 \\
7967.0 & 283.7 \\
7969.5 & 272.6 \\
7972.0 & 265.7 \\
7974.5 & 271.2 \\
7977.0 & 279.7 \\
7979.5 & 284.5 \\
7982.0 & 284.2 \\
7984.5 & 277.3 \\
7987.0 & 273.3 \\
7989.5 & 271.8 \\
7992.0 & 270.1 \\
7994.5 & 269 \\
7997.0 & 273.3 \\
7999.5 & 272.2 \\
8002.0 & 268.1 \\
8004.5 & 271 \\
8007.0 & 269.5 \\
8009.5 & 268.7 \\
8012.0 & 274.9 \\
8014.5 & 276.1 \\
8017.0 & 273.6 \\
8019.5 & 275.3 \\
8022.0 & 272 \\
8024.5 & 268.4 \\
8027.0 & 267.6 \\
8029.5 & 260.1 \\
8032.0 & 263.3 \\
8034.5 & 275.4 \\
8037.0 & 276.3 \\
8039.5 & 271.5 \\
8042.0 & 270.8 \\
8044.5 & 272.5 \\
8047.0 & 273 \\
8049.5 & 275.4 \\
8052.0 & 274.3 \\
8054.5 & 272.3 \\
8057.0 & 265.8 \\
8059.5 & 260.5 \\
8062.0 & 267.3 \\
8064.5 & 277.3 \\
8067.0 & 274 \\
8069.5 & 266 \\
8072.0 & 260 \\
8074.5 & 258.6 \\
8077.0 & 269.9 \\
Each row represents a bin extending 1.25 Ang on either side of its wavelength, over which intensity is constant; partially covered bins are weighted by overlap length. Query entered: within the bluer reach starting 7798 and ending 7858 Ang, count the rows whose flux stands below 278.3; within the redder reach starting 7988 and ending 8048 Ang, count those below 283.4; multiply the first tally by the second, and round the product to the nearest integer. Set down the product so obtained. 168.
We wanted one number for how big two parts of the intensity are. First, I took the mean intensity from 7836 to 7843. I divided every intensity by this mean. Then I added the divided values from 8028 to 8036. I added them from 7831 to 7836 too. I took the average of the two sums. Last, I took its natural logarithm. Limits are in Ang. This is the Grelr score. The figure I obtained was 0.85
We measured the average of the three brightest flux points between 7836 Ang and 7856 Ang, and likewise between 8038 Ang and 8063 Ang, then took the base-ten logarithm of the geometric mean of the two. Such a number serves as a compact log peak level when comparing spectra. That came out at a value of 2.45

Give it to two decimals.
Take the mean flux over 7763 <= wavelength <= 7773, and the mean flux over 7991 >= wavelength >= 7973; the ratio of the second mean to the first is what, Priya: 0.97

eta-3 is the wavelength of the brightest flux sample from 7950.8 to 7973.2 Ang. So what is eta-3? 7967.0 Ang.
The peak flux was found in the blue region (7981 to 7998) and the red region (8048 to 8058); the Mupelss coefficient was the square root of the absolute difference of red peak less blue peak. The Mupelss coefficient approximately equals 3.0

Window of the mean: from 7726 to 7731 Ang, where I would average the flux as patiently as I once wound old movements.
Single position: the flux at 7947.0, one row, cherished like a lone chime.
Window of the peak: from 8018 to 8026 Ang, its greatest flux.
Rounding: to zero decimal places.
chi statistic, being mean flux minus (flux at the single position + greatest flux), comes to -261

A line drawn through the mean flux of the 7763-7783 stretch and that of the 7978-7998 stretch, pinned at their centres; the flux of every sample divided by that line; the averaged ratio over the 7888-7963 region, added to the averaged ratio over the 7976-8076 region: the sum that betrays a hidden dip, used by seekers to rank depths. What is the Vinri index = 1.98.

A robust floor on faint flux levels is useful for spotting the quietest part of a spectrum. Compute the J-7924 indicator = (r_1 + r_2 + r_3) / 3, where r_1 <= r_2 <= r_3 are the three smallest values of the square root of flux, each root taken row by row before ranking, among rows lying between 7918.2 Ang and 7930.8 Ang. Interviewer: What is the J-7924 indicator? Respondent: 16.4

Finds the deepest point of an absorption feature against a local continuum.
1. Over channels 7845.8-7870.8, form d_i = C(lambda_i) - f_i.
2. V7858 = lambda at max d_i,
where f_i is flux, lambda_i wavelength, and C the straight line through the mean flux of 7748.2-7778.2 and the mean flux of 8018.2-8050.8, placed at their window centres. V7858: 7869.5 Ang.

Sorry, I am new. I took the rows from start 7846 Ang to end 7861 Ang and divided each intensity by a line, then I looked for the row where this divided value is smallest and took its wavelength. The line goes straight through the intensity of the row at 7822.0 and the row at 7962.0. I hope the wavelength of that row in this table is 7849.5 Ang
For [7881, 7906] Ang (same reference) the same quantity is 7882.0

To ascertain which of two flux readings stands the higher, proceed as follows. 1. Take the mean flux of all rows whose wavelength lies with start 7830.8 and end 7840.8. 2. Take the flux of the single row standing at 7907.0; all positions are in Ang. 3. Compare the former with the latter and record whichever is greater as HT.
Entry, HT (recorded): 280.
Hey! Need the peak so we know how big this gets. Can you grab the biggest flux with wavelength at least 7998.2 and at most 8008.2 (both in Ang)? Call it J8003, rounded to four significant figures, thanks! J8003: 272.2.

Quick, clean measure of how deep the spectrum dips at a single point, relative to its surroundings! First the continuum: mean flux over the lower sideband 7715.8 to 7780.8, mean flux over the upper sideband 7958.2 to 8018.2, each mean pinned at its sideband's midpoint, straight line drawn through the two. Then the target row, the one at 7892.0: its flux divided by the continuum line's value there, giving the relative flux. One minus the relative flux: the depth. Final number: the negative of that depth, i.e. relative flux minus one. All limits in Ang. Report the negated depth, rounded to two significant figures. 0.018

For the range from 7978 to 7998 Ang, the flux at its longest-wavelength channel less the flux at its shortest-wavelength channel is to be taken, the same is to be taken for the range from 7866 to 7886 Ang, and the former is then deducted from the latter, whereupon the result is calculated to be 1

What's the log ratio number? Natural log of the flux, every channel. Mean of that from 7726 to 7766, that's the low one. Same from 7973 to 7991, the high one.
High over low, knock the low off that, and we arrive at -4.67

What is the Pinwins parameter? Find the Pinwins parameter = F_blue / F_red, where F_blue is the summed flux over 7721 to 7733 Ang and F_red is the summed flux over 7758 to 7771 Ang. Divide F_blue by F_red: 1.00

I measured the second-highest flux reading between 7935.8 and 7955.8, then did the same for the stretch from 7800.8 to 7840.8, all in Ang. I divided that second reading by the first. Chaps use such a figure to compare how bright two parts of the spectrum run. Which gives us 1.05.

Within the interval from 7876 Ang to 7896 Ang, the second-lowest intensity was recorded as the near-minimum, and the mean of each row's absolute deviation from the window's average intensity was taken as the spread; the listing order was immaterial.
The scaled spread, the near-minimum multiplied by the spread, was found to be 937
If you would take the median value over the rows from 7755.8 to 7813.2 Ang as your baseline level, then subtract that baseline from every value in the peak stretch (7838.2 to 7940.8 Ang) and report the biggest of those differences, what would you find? 15.4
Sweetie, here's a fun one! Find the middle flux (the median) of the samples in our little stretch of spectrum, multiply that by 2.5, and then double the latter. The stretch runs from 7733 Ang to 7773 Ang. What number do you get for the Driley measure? 1436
